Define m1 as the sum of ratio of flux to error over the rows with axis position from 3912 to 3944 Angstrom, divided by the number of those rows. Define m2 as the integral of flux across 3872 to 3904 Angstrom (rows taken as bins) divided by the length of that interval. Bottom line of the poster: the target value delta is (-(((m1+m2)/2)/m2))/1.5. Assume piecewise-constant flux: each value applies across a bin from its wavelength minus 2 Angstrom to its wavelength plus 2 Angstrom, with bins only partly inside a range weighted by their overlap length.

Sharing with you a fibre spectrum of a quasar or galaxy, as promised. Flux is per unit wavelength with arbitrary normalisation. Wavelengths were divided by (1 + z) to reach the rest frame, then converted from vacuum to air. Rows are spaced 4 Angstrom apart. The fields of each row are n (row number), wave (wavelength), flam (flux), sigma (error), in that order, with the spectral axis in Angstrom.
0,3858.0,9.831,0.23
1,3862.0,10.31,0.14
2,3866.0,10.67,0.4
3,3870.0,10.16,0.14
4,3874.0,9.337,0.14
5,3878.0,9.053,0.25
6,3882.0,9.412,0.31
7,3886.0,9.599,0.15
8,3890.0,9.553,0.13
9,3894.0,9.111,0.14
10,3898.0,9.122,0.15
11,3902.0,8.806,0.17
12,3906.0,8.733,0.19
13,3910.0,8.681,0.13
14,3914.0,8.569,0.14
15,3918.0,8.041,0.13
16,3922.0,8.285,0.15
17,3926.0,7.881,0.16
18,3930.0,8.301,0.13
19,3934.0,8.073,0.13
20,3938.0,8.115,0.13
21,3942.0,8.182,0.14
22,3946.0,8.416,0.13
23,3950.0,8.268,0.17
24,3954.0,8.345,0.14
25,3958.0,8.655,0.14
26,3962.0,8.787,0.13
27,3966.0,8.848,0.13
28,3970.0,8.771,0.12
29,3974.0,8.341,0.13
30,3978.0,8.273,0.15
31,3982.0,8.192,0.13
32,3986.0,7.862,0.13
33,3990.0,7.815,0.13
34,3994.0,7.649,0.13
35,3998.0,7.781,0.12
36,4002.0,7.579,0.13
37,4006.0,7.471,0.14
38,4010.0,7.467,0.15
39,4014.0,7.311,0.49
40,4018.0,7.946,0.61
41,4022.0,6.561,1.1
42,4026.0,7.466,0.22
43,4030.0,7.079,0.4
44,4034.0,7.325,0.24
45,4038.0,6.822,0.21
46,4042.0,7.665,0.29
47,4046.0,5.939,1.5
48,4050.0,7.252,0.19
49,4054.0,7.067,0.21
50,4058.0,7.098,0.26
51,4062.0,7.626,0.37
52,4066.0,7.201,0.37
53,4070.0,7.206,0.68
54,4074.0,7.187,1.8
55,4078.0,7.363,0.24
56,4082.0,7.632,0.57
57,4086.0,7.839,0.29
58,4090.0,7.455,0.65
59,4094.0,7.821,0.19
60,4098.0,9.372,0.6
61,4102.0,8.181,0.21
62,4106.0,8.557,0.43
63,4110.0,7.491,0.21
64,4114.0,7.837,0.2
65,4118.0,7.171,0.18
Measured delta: -2.5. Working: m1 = 59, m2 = 9.2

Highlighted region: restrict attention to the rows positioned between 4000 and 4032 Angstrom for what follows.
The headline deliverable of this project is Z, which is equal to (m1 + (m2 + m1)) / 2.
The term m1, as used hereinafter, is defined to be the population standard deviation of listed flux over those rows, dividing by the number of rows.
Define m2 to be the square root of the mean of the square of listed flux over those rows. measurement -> 4.1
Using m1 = 0.38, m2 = 7.4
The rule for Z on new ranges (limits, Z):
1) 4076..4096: 4.0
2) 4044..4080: 4.0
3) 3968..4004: 4.4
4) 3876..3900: 4.9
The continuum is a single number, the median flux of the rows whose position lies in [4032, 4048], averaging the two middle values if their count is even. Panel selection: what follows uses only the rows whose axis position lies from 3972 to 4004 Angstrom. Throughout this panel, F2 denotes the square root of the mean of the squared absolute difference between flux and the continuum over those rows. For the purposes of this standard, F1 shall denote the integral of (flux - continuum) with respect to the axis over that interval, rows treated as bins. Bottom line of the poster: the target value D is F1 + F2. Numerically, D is 29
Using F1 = 28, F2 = 0.91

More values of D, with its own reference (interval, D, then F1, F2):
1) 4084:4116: 33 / 32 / 1.16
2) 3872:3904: 72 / 70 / 2.19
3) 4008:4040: 6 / 6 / 0.44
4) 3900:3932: 44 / 43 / 1.38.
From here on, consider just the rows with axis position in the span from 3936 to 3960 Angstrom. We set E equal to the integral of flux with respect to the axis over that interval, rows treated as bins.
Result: 200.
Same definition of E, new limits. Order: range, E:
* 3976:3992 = 129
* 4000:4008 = 60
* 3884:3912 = 254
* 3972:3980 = 66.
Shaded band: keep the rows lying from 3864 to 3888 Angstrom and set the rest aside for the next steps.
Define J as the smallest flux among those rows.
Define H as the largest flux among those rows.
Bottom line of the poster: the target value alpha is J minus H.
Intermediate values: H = 10.67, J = 9.053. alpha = -1.6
